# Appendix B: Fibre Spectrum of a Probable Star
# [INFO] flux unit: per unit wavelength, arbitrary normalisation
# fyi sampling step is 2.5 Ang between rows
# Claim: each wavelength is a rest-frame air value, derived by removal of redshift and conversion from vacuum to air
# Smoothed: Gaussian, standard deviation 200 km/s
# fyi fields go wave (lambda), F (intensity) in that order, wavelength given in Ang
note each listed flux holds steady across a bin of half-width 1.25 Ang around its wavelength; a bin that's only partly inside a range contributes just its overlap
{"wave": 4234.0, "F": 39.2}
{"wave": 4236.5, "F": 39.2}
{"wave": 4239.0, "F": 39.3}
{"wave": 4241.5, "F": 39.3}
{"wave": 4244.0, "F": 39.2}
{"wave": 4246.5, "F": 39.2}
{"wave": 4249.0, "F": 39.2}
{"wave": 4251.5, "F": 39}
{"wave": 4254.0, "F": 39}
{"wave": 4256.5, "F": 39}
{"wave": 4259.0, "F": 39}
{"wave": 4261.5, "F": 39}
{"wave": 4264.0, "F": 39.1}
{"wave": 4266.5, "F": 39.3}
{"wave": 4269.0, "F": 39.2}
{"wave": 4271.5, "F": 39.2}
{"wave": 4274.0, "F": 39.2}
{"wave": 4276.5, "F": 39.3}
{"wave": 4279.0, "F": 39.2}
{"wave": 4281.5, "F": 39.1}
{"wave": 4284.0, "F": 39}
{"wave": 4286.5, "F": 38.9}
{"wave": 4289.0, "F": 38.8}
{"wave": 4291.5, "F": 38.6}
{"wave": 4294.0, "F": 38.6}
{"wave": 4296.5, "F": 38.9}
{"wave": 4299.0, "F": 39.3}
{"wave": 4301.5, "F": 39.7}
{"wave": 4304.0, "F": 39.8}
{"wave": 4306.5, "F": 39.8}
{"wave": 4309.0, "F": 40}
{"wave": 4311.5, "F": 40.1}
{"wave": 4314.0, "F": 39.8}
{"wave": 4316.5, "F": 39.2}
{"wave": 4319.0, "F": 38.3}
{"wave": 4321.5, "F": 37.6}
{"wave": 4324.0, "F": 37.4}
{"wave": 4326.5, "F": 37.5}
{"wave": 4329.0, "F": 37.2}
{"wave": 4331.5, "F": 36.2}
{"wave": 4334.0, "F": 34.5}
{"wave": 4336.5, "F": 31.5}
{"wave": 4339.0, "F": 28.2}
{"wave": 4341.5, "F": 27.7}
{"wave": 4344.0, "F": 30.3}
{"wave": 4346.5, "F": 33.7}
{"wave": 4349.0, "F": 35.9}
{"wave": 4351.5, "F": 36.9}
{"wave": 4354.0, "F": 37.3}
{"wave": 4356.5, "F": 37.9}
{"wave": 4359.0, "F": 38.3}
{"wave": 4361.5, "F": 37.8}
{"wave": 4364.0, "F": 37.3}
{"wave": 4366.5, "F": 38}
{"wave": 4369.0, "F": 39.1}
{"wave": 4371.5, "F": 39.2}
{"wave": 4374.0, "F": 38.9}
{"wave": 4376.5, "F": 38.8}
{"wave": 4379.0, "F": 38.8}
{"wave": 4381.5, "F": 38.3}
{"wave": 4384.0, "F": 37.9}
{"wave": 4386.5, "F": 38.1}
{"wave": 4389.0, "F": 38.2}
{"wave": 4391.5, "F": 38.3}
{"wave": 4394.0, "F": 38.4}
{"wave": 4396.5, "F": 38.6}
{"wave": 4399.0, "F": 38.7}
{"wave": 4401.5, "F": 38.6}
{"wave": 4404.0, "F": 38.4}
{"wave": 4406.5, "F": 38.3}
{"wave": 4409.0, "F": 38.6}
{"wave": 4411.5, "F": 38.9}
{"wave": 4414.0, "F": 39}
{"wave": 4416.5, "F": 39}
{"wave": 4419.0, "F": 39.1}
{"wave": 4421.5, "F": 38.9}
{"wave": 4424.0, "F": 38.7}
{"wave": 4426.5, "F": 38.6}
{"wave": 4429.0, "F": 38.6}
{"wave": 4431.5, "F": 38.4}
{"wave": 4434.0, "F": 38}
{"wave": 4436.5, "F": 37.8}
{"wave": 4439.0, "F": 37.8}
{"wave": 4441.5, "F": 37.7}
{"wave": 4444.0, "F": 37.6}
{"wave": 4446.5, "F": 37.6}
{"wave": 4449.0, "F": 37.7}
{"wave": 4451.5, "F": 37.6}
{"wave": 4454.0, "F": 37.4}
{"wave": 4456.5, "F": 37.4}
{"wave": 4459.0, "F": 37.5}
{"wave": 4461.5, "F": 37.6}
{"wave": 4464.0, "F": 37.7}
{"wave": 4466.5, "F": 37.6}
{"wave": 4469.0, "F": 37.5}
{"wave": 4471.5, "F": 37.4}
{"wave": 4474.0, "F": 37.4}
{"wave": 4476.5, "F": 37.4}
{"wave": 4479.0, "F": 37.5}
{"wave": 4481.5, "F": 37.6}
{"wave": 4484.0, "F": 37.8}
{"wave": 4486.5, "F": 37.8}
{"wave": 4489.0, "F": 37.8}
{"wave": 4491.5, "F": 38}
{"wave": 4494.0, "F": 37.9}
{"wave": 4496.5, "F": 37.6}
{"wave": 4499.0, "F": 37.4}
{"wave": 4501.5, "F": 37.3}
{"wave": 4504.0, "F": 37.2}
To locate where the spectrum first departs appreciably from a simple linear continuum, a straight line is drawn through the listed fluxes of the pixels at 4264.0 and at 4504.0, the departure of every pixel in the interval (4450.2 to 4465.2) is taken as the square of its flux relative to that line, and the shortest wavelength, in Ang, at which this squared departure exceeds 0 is 4451.5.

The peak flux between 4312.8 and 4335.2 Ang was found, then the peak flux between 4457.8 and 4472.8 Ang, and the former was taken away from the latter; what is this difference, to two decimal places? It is -2.10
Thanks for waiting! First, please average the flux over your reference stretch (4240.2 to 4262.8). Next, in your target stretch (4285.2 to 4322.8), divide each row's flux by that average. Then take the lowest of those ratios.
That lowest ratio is 0.962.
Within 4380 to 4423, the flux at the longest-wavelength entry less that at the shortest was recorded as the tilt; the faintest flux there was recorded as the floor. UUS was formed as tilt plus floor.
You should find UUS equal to 38.5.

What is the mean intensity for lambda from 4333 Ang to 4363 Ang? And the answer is 34.2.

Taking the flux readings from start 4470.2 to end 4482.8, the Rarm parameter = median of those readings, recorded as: 37.4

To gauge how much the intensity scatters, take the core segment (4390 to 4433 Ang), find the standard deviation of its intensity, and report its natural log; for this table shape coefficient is -1.4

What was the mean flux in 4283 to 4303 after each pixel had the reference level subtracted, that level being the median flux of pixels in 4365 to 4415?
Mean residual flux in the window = 0.4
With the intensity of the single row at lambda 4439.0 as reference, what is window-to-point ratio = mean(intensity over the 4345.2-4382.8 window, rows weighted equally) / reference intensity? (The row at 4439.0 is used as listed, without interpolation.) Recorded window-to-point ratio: 1.00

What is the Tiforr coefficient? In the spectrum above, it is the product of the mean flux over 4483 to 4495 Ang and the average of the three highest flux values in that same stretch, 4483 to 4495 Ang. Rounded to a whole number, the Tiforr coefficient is 1435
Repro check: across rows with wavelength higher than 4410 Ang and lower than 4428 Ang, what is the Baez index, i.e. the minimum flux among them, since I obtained 38.6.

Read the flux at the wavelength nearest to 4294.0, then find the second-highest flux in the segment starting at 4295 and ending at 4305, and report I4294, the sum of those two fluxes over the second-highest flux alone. 1.97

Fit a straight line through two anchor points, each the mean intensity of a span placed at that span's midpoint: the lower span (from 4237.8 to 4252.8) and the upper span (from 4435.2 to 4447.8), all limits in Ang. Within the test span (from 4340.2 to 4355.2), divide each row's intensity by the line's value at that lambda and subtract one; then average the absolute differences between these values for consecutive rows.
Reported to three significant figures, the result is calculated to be 0.0504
